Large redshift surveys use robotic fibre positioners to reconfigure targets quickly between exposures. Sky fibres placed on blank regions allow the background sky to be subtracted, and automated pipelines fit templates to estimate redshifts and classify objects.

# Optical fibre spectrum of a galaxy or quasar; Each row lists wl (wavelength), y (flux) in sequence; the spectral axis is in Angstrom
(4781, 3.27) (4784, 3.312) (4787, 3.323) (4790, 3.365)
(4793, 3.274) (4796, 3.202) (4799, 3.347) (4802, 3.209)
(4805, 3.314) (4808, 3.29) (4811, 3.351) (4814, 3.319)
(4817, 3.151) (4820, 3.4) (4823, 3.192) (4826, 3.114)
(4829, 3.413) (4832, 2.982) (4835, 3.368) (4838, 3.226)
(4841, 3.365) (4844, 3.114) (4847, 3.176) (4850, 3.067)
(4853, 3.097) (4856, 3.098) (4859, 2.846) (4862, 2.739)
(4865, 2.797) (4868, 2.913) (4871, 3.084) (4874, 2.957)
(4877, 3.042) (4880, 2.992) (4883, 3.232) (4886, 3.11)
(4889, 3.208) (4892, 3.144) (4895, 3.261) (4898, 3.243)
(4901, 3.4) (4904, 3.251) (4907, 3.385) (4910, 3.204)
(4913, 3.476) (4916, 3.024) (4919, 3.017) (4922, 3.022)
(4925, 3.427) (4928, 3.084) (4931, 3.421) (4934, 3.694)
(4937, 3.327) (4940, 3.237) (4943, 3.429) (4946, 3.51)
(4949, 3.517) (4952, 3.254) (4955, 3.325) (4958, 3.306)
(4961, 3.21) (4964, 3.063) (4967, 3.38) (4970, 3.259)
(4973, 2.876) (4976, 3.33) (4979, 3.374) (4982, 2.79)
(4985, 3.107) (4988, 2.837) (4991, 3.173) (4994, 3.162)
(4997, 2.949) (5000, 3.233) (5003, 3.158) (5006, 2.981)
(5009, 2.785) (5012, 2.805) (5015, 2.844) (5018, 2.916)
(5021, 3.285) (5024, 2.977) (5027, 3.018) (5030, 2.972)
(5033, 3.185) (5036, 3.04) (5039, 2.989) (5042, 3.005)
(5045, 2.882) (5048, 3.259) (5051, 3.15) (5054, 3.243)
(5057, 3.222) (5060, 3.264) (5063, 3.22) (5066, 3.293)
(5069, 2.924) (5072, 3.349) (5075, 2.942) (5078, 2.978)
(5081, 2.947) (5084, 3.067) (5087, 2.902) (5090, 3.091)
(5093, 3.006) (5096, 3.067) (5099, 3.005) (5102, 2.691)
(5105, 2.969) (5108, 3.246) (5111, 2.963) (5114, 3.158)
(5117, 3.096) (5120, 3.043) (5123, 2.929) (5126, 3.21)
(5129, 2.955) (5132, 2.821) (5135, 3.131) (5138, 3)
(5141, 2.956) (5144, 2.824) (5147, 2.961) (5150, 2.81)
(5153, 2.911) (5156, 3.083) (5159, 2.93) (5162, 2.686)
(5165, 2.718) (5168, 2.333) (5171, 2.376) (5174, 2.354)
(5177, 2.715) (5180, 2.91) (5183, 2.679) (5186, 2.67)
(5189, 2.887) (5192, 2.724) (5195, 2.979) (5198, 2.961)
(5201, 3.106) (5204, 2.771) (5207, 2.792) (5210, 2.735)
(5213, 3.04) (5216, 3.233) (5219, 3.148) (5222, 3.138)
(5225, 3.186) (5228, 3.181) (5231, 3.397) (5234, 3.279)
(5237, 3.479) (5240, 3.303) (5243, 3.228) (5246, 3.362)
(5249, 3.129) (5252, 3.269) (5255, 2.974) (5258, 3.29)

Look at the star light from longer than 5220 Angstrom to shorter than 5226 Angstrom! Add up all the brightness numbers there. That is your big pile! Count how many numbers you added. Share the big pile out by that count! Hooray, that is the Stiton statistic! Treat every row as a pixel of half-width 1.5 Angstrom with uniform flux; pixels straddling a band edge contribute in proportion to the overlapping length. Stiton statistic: 3.16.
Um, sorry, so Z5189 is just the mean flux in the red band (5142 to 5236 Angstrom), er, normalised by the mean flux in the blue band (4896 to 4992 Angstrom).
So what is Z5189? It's 0.89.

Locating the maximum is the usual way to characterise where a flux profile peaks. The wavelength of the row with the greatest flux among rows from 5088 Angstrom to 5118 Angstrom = 5108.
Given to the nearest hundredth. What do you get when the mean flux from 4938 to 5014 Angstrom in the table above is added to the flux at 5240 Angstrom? 6.46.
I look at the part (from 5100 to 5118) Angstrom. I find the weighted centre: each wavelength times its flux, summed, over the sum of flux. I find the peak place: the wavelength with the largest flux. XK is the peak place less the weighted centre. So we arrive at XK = -1.7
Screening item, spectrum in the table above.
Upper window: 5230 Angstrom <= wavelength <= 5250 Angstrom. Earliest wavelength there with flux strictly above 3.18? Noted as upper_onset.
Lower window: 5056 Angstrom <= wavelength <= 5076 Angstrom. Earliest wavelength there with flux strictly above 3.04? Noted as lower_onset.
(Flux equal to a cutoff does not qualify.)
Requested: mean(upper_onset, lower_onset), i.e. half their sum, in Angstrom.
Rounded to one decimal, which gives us 5144.0 Angstrom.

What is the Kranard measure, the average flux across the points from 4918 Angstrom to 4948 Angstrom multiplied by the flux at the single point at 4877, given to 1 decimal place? 10.1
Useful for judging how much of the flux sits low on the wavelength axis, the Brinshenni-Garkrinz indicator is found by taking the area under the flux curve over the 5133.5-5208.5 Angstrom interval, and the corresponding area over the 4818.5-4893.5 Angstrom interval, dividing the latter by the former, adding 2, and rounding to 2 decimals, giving 3.11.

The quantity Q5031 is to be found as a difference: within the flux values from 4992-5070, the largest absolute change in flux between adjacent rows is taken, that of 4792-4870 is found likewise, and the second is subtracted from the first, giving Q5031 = -0.054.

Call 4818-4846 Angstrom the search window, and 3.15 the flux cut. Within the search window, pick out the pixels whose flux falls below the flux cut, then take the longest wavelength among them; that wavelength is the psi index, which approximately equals 4844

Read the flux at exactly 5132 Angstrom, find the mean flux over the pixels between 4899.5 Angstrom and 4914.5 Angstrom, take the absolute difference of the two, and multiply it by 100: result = 52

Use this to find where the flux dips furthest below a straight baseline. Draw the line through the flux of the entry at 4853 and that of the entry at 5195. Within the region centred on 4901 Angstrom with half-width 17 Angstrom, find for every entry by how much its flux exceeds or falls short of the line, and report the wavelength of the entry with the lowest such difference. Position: 4916 Angstrom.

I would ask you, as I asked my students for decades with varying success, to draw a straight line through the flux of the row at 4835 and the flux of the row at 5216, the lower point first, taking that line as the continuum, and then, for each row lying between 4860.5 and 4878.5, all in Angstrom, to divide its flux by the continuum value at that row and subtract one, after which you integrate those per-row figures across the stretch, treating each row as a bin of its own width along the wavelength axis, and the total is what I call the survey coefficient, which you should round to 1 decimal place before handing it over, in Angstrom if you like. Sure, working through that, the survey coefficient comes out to -2.3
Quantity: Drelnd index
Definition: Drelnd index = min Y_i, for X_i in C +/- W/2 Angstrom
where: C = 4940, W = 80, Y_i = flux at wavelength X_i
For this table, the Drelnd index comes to 2.876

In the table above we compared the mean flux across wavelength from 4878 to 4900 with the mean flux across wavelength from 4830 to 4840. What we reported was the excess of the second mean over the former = 0.0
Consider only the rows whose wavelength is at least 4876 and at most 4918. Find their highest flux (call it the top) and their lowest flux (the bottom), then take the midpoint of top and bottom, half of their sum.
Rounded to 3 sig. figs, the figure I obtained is 3.23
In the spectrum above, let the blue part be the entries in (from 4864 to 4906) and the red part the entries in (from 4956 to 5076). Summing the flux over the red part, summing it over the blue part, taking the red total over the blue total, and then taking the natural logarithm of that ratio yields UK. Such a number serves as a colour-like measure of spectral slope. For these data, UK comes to 1.0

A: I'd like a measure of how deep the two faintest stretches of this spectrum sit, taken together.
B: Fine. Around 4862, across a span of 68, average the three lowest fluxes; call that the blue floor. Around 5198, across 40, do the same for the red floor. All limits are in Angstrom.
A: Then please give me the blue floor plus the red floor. 5.5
